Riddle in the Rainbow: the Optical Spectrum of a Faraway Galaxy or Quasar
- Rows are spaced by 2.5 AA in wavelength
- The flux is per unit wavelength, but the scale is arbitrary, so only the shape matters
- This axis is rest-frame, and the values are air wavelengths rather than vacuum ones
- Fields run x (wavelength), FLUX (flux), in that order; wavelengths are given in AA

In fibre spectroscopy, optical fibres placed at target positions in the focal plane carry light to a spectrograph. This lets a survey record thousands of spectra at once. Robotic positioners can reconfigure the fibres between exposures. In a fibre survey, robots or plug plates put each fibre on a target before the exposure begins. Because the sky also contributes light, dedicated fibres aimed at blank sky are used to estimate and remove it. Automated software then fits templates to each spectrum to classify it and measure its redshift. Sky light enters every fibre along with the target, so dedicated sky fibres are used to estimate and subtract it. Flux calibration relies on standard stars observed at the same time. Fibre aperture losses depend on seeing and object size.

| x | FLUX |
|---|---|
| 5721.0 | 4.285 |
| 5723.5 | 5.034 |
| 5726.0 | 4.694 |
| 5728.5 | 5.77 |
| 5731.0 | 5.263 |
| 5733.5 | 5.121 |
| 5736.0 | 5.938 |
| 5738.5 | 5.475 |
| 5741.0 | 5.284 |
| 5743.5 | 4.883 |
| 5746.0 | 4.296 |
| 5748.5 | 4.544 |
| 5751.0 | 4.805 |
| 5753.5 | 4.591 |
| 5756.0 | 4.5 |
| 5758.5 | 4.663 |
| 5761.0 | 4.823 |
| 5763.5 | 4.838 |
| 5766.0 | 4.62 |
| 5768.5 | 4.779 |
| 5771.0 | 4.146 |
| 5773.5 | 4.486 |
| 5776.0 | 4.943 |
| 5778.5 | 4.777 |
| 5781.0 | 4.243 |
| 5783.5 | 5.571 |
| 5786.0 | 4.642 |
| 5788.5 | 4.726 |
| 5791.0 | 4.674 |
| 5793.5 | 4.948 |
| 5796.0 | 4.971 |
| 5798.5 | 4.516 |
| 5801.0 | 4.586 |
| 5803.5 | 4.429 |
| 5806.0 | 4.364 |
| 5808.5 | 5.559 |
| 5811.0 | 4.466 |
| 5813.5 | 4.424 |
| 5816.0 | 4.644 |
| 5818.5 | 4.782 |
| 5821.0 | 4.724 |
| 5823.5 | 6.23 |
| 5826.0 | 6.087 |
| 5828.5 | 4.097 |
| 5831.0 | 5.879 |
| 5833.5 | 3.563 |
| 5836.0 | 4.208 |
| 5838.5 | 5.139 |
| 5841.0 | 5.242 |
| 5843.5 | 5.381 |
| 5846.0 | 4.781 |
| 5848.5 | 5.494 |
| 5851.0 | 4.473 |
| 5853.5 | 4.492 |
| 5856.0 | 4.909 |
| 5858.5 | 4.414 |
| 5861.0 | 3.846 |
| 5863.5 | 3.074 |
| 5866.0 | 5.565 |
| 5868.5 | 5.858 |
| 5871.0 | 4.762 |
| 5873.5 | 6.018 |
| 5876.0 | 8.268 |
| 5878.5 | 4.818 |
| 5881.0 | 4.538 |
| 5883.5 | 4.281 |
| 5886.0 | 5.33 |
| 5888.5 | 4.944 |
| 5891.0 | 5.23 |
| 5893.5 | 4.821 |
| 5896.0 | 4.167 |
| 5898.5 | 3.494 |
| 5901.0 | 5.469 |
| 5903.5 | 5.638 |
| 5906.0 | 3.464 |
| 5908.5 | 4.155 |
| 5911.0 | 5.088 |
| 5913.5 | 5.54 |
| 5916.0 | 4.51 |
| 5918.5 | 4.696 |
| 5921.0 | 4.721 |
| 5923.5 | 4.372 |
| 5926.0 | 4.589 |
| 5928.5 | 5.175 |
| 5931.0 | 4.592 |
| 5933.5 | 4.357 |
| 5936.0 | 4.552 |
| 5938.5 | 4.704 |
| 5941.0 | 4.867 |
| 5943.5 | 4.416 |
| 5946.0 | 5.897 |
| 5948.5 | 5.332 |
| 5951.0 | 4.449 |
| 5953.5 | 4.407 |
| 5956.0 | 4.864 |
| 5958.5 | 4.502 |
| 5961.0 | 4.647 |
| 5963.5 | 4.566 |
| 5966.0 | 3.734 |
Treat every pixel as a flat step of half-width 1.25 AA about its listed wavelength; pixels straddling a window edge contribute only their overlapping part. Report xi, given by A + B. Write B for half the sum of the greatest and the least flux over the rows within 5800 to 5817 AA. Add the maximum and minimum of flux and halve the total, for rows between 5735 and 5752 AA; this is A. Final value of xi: 10.1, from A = 5.1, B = 4.96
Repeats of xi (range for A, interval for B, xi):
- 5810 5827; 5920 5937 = 10.1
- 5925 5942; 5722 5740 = 10.1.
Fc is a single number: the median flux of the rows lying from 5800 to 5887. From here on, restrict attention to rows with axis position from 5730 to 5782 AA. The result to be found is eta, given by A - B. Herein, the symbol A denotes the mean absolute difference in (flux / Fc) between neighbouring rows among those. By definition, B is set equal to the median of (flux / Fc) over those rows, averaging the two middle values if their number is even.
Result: -0.938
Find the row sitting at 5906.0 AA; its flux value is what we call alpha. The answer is 3.464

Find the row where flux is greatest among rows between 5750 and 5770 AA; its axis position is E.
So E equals 5763.5 AA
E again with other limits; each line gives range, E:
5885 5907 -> 5903.5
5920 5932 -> 5928.5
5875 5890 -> 5876.0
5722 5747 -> 5736.0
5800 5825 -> 5823.5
